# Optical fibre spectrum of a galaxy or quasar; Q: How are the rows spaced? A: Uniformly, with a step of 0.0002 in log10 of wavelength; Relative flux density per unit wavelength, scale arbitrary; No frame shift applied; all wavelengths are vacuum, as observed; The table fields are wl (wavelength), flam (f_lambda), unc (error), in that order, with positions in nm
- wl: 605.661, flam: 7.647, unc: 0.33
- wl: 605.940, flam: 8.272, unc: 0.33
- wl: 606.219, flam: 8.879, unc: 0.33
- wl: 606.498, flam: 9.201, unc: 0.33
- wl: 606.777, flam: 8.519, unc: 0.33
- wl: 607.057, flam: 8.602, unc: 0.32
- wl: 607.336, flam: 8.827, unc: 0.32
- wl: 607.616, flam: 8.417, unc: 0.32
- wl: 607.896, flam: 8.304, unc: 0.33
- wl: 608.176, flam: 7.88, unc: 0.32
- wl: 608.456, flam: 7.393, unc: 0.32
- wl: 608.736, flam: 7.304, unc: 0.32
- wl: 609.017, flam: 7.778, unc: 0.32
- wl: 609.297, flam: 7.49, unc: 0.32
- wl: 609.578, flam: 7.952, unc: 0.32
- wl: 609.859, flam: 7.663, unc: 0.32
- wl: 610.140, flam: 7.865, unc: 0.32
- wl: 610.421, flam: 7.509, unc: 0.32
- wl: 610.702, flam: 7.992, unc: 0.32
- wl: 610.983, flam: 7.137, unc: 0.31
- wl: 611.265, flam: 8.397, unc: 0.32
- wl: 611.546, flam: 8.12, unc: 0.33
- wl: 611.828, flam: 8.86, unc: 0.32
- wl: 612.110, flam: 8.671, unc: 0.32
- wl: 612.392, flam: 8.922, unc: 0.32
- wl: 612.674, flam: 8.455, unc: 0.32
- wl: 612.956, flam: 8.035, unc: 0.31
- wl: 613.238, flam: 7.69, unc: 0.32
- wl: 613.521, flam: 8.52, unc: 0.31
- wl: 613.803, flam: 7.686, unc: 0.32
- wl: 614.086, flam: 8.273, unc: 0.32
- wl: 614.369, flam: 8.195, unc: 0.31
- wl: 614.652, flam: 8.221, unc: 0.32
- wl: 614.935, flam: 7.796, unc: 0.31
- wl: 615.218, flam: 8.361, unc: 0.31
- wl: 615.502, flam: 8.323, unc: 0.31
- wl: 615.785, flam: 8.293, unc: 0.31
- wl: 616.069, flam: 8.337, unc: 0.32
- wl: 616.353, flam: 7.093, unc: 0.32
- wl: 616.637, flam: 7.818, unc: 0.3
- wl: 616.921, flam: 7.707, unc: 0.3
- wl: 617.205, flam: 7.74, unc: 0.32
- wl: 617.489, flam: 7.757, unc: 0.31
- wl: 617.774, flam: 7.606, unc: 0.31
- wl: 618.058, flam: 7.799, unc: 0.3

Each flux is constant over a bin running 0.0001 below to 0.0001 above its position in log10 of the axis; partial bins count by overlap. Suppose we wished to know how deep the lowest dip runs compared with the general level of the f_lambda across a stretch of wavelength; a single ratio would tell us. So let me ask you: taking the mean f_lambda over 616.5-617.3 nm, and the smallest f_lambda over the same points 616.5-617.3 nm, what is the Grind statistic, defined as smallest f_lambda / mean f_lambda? 0.99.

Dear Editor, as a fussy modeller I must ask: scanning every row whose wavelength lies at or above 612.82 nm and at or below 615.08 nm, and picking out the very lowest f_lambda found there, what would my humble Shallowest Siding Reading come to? 7.686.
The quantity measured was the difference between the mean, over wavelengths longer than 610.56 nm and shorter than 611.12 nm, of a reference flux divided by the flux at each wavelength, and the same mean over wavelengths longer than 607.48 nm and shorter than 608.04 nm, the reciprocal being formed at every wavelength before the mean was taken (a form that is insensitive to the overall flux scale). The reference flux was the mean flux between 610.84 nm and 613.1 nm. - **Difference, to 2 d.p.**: 0.11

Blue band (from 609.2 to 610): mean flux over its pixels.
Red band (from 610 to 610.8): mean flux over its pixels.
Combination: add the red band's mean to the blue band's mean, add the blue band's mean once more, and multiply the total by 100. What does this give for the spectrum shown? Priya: 2319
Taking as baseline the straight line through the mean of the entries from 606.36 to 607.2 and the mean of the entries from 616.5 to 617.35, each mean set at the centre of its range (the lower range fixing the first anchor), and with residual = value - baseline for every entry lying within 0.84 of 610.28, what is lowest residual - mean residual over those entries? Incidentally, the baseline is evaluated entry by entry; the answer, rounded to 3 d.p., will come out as -0.479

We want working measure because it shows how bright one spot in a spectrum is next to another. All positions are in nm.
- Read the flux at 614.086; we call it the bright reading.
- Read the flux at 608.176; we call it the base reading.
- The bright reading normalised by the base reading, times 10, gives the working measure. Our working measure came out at 10.5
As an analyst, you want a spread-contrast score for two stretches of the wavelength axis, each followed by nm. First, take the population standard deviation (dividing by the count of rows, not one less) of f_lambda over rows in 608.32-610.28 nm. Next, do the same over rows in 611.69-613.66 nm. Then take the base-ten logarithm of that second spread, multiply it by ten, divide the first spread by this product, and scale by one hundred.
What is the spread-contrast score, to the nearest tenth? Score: -5.9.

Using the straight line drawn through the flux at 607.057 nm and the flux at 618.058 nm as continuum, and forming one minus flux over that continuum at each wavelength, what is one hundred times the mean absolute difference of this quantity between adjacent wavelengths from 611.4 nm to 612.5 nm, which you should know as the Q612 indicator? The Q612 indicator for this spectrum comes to 4.9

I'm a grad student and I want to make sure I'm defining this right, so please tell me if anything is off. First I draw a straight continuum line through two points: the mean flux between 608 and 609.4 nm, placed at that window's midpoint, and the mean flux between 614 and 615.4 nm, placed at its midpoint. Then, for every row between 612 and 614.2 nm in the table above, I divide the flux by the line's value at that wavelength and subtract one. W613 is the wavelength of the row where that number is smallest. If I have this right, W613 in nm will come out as 613.803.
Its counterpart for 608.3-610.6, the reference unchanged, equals 608.736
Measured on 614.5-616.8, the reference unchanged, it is 616.353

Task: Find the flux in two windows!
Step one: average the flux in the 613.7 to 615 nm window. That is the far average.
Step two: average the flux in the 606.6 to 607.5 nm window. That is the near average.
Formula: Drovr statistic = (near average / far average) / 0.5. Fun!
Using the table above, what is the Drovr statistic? 2.15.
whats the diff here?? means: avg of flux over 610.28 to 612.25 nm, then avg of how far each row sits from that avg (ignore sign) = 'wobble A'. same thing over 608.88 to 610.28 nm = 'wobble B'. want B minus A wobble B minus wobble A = -0.33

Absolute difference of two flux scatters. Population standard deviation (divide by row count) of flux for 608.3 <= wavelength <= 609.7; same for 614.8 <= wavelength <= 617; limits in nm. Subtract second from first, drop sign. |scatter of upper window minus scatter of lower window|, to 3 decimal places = 0.176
